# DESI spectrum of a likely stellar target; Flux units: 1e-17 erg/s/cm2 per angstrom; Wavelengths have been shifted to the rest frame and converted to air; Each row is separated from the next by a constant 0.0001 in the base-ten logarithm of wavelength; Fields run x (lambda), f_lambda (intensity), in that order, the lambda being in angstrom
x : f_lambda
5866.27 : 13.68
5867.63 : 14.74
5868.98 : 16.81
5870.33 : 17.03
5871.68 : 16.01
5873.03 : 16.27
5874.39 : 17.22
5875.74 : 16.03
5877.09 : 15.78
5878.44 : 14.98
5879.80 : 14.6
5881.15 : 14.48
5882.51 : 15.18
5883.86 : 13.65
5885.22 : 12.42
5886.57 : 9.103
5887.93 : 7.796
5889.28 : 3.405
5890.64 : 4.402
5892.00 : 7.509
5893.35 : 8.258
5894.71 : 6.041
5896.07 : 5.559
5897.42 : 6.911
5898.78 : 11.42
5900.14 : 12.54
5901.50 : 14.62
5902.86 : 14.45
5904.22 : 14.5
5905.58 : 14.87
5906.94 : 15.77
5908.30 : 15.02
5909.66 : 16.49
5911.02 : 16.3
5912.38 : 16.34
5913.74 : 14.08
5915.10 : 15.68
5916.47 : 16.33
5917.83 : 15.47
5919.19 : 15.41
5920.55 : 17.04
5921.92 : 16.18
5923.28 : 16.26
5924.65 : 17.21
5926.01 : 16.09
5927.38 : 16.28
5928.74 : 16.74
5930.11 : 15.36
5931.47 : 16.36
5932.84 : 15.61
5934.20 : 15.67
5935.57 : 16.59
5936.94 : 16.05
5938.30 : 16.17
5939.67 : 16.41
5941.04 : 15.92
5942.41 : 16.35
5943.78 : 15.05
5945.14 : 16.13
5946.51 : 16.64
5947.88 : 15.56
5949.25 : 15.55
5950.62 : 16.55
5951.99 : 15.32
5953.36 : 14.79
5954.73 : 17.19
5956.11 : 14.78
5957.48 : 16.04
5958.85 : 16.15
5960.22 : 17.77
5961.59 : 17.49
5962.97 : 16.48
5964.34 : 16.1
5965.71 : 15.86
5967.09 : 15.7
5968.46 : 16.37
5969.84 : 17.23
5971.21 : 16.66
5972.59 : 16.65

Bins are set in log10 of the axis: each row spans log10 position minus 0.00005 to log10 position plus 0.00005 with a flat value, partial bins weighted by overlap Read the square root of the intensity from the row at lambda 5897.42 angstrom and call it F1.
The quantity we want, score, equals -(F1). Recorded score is -2.63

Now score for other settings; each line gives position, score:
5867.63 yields -3.84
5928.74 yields -4.09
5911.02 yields -4.04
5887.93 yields -2.79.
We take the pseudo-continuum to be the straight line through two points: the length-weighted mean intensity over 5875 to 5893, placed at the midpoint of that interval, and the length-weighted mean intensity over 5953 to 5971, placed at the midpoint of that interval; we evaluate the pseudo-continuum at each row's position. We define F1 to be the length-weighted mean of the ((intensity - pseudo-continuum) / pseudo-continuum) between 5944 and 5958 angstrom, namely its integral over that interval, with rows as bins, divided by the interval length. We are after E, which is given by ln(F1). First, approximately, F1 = 0.01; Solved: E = -4.4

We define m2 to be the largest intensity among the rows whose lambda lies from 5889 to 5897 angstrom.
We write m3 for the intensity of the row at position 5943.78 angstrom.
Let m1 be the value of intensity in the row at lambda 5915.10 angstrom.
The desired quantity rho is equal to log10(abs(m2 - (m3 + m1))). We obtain 1.35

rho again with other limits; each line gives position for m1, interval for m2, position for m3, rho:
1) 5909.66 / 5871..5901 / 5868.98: 1.21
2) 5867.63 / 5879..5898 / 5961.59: 1.23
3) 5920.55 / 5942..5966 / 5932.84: 1.17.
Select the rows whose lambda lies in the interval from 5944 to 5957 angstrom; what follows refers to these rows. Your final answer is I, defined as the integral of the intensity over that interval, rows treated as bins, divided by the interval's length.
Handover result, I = 15.8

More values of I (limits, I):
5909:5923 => 15.9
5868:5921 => 13.2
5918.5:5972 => 16.2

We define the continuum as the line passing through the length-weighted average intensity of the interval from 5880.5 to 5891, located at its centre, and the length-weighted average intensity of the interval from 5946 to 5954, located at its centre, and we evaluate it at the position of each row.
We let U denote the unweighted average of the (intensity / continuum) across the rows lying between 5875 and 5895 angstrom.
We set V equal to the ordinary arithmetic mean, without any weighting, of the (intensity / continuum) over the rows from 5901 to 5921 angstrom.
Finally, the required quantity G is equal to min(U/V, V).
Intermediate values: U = 1.09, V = 1.25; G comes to 0.87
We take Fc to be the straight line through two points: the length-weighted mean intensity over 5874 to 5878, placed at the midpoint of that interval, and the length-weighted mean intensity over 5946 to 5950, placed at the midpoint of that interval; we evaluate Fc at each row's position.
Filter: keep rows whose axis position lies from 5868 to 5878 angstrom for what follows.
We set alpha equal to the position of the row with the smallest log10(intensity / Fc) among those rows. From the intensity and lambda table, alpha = 5877.09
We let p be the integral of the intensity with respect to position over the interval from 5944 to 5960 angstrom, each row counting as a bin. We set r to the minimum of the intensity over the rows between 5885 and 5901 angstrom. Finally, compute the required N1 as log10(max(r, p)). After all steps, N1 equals 2.41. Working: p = 255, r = 3.405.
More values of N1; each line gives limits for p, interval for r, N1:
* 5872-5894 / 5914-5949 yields 2.42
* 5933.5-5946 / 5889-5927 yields 2.30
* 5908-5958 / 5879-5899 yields 2.90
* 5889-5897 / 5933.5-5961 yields 1.68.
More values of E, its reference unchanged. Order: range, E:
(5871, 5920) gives -2.7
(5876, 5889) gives -2.0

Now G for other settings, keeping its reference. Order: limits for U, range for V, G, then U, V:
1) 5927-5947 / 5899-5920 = 0.89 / 1.10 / 1.24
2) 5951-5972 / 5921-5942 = 0.85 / 0.97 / 1.15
